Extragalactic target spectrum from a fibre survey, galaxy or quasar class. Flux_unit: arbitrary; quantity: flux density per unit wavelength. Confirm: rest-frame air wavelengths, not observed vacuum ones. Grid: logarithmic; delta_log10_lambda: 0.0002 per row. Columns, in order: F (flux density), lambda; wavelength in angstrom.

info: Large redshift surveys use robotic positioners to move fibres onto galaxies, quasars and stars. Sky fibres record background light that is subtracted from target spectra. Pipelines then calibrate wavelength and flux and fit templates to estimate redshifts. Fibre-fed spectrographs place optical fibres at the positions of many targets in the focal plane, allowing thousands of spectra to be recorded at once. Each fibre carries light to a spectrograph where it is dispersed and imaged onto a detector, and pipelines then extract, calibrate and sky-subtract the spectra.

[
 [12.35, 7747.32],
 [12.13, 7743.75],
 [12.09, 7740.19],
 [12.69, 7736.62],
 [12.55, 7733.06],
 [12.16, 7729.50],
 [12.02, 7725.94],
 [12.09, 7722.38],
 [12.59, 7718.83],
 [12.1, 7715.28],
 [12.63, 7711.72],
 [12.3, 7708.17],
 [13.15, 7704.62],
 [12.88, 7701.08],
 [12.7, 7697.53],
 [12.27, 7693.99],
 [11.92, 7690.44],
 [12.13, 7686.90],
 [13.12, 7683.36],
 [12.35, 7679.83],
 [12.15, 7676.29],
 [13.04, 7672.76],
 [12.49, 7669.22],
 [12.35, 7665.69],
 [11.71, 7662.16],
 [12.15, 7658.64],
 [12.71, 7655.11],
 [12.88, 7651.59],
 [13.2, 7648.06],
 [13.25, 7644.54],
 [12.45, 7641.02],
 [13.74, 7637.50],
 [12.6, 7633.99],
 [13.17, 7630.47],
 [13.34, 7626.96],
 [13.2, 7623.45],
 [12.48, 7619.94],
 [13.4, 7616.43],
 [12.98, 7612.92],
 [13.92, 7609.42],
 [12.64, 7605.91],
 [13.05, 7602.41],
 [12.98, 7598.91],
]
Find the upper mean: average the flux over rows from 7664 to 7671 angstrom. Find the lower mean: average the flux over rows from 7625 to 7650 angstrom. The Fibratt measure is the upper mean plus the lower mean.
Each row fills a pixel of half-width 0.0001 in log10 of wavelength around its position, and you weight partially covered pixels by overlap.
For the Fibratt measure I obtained 25.5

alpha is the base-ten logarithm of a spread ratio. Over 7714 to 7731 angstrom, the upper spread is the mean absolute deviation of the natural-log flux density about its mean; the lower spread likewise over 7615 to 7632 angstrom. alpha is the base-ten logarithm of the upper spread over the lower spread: -0.19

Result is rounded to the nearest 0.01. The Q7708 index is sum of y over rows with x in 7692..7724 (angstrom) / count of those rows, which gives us 12.52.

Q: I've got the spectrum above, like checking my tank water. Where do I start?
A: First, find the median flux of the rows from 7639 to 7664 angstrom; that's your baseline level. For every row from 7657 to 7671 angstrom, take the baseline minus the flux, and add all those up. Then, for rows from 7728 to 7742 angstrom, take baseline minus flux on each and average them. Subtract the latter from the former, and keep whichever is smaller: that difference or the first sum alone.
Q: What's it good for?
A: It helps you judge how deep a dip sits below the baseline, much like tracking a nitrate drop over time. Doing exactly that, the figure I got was 1.8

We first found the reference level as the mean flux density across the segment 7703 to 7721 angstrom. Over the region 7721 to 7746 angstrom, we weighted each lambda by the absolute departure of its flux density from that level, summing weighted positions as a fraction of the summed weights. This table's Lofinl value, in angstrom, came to 7732.3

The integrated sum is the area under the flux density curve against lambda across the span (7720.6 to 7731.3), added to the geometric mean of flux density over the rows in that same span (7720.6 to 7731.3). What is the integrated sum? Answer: 141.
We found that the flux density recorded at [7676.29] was 12.15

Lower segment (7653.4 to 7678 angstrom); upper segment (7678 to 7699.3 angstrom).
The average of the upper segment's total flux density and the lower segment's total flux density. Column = 81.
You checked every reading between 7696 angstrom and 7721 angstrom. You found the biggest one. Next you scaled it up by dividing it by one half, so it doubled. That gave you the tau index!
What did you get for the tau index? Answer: 26.3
